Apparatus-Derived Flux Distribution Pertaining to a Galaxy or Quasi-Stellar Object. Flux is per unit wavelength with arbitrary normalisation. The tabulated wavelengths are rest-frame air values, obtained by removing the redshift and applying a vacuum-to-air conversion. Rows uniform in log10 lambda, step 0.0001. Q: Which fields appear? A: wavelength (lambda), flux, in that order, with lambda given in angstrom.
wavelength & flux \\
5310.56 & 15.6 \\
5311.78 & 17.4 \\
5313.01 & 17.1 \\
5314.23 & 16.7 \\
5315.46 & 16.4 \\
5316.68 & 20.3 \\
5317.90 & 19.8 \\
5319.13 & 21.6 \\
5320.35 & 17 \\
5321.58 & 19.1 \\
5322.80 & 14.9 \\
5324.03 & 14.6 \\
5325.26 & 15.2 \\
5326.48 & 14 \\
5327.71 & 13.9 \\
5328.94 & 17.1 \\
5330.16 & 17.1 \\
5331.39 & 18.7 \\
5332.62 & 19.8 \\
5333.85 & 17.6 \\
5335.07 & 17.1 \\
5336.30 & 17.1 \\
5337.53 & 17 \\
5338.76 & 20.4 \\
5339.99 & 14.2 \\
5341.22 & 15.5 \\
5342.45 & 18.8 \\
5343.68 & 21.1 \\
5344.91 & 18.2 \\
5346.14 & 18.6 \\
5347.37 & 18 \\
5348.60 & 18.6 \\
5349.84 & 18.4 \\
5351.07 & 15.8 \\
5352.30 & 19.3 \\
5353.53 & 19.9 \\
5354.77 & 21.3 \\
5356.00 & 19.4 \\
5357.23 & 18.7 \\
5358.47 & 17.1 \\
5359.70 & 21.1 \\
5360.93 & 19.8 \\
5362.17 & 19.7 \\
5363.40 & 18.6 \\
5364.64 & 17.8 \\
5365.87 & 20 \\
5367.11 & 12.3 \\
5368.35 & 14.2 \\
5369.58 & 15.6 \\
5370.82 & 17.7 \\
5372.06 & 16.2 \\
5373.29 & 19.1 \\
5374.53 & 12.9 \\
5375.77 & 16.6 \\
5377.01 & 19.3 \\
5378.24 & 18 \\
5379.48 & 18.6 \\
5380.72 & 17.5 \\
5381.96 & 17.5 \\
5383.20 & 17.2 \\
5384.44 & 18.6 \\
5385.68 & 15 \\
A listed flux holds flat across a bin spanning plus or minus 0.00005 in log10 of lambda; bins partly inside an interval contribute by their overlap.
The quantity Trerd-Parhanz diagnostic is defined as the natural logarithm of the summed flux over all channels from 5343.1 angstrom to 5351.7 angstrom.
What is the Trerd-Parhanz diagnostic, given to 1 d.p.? 4.9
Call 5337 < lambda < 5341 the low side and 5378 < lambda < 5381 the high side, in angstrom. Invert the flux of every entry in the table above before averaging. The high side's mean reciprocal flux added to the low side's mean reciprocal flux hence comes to 0.115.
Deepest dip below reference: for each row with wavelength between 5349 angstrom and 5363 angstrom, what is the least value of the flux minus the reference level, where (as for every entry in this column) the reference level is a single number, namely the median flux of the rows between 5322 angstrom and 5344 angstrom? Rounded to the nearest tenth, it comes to -1.3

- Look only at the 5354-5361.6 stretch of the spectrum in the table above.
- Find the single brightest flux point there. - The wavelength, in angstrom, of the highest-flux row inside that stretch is 5354.77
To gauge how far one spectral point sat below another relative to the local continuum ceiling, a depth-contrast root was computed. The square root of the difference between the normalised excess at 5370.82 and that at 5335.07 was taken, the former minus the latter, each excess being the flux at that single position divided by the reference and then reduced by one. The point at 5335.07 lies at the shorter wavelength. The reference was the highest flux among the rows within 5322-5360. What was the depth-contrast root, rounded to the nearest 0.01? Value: 0.17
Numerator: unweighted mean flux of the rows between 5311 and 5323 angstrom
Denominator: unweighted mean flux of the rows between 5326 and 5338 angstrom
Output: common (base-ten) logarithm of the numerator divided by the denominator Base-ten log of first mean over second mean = 0.03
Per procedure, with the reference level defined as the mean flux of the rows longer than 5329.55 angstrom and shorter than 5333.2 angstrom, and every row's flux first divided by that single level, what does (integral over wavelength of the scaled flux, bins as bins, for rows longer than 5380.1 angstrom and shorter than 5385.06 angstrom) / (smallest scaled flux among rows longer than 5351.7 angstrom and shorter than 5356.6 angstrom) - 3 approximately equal 1.5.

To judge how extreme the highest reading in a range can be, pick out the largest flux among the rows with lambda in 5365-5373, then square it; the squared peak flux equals 400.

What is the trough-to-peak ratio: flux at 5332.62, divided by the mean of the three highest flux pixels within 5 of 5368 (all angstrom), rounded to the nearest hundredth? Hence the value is 1.05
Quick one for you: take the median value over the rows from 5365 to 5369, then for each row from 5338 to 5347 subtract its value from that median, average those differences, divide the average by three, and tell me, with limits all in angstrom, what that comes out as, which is -1.30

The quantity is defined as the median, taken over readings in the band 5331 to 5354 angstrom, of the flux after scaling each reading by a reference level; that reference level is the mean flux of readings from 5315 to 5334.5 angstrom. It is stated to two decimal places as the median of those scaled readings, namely 1.06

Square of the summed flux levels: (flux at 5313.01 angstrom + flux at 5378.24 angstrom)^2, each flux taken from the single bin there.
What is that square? 1232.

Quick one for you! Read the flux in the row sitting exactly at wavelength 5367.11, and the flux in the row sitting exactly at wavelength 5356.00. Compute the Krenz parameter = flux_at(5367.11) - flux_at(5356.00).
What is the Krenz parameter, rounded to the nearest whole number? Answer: -7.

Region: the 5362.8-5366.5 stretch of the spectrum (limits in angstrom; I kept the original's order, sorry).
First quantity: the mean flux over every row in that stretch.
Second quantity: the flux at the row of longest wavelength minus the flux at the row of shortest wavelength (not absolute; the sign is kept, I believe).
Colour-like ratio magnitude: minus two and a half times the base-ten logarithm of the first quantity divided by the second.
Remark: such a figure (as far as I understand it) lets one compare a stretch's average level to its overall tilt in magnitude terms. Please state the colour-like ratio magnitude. -2.8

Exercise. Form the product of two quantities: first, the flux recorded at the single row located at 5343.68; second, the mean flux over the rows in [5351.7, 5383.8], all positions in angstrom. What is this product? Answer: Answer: 378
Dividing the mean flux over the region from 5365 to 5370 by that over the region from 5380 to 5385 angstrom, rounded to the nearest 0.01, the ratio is 0.88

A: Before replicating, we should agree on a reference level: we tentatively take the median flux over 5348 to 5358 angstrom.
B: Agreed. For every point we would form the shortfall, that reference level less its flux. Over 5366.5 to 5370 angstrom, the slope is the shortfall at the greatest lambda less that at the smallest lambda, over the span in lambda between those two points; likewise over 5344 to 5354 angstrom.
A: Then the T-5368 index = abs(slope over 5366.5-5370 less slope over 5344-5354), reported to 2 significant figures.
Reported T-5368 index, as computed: 1.1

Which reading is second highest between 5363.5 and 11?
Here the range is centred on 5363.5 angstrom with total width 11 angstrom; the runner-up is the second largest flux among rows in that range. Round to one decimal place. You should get 20.0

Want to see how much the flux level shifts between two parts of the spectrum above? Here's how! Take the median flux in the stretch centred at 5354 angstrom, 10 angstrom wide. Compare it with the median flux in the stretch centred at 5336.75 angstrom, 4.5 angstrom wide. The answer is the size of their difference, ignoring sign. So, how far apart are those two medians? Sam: 1.9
